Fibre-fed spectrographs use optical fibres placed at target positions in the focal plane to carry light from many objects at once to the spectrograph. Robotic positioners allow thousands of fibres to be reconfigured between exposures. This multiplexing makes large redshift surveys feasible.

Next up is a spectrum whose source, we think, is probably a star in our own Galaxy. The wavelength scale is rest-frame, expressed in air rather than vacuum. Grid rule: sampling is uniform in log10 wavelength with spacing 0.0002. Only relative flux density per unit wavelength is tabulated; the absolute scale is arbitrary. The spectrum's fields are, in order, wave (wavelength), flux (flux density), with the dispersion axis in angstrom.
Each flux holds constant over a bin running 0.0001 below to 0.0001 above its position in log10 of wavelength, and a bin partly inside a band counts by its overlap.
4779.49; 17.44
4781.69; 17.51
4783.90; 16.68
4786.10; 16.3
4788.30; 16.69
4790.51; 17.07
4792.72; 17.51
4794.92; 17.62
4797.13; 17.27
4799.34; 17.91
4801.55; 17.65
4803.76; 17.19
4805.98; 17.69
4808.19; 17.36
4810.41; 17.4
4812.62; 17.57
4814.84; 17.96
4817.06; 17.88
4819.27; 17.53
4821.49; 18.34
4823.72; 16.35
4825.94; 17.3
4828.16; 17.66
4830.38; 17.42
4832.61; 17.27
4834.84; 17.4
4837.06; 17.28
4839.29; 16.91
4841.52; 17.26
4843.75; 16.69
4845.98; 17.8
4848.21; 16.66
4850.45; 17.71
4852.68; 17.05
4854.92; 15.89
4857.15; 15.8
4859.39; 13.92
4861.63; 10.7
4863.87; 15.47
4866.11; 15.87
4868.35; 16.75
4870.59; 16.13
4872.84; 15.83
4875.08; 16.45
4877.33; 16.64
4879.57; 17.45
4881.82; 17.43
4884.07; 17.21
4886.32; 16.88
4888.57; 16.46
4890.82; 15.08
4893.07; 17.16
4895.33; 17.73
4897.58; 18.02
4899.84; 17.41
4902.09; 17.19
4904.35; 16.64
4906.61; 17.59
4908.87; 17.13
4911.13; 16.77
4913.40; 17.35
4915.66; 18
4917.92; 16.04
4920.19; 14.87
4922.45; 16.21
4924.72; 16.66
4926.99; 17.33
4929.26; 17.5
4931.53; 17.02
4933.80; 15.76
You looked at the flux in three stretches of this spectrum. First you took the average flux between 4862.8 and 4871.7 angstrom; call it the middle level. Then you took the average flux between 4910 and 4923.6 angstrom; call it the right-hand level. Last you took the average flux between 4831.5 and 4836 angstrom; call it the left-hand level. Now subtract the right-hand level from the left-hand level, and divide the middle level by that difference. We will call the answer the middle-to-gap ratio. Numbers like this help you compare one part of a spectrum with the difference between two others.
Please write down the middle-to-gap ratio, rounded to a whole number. 20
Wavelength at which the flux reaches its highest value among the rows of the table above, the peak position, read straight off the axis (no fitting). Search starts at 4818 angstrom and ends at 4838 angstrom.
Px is 4821.49 angstrom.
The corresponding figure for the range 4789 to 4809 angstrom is 4799.34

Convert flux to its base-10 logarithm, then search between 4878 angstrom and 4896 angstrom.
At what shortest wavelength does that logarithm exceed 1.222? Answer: 4879.57 angstrom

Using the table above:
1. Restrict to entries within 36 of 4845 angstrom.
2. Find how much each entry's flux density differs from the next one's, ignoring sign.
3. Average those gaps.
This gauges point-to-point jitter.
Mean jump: 0.84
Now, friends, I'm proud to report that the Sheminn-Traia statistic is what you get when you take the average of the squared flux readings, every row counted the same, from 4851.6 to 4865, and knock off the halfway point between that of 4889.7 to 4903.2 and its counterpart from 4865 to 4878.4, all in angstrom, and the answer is -56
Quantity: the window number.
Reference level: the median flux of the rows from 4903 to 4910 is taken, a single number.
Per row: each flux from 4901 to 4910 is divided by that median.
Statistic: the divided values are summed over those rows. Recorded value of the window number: 4.00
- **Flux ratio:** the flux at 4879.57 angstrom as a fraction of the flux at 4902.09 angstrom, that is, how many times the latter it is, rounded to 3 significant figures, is 1.02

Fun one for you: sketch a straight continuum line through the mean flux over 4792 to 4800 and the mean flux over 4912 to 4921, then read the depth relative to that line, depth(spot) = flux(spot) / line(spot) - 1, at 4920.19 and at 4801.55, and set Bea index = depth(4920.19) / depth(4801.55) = -15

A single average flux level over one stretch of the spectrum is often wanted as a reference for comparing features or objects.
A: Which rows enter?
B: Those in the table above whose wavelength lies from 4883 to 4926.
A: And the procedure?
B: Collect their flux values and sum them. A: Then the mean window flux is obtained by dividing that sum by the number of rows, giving 16.9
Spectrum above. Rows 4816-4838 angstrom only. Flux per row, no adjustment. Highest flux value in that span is 18.34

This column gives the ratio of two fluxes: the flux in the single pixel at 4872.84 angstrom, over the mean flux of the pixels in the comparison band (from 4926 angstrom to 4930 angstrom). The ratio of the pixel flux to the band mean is 0.91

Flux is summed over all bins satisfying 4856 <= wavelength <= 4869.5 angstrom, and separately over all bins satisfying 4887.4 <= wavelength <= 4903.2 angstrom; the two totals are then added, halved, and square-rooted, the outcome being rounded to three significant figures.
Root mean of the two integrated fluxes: 10.2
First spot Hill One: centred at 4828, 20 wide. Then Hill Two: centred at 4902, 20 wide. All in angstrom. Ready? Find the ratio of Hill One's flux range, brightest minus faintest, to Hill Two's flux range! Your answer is 1.44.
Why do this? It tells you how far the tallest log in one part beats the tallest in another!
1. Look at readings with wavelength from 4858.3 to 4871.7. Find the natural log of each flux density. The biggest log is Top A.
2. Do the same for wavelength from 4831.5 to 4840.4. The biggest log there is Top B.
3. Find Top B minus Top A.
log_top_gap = 0.04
